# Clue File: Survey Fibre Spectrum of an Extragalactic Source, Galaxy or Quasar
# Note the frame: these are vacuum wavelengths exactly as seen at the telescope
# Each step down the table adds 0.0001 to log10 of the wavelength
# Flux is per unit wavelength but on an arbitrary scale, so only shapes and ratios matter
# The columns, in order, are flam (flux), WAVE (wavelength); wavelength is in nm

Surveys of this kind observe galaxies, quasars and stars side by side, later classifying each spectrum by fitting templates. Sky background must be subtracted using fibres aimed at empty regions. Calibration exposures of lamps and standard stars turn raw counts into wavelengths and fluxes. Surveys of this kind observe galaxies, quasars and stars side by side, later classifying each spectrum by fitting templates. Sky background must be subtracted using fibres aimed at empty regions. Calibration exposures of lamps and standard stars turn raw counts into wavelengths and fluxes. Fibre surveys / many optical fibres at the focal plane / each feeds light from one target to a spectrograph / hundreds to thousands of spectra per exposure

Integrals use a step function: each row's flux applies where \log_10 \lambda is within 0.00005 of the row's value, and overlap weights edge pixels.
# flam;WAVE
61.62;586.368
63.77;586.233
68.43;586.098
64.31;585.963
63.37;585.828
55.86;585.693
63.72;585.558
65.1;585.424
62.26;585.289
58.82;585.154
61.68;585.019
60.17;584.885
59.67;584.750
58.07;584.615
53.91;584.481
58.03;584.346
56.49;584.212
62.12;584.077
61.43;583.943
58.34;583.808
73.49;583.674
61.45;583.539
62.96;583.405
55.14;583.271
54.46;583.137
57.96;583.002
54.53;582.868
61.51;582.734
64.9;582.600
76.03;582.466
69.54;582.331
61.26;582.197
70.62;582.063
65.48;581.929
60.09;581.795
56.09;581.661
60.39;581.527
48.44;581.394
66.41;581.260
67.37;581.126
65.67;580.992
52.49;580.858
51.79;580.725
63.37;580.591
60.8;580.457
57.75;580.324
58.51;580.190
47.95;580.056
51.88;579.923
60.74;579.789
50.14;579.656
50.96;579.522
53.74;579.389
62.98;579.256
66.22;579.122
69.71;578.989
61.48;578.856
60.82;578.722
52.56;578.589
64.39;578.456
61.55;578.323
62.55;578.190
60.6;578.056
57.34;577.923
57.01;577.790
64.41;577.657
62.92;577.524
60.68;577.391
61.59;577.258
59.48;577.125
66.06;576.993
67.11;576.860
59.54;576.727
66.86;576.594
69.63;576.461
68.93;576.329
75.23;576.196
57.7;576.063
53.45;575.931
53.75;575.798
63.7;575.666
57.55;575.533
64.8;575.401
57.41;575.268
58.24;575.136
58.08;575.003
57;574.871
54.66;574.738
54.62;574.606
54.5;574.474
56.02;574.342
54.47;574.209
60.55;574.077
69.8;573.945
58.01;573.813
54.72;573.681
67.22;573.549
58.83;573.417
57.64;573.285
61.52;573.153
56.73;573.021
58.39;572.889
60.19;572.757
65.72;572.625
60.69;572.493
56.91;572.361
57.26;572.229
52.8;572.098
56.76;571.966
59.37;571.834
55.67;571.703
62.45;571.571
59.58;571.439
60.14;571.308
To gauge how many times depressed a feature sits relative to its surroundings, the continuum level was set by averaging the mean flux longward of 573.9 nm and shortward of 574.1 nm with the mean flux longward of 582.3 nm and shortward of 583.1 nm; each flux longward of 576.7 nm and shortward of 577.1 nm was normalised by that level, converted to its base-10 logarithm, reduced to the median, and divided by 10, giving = 0.0010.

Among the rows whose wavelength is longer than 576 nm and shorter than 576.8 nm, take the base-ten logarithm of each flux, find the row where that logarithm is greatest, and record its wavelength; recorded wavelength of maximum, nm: 576.196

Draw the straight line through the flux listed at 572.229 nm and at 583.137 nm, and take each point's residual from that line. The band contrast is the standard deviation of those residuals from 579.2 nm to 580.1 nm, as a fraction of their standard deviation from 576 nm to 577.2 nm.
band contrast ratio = 1.0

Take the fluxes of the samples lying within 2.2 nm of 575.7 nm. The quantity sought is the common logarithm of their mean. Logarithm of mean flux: 1.78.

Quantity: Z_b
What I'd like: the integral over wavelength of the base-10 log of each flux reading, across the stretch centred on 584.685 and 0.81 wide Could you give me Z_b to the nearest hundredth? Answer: 1.43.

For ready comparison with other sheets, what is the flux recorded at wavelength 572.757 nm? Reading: 60.19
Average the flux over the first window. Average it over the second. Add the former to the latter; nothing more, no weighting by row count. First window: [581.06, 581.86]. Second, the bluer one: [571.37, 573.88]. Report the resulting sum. 119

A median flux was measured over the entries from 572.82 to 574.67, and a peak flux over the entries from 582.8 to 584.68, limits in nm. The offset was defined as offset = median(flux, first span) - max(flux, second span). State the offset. -16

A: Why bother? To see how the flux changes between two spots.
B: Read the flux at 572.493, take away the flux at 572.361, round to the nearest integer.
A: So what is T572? 4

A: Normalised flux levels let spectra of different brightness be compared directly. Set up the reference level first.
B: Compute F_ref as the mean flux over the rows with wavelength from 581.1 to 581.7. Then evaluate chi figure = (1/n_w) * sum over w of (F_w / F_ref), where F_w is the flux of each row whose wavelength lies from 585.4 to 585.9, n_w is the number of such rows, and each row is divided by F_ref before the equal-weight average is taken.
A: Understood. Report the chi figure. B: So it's 1.04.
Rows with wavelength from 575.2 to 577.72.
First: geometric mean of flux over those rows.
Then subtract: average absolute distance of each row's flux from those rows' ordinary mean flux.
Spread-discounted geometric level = 58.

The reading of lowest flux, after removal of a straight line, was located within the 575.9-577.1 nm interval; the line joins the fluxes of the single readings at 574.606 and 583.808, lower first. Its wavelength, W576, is 575.931 nm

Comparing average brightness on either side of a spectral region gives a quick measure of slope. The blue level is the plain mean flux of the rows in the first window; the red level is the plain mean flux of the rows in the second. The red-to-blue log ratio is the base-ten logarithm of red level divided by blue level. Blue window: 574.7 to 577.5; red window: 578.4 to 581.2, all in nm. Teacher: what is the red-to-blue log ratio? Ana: -0.021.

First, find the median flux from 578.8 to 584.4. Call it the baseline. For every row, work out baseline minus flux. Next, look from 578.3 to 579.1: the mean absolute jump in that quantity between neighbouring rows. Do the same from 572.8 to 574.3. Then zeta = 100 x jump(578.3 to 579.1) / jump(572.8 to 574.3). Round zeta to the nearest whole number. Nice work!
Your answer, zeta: 101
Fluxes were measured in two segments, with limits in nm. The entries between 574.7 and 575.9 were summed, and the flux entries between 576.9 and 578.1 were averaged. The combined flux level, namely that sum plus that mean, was 586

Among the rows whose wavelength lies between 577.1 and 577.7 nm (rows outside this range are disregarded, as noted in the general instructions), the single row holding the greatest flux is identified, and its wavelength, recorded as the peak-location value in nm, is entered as 577.657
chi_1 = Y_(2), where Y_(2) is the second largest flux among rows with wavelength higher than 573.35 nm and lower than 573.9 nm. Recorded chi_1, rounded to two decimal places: 58.83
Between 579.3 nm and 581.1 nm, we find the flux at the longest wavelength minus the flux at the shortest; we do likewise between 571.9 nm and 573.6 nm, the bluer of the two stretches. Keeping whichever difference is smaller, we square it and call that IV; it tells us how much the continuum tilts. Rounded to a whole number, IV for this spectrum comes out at 109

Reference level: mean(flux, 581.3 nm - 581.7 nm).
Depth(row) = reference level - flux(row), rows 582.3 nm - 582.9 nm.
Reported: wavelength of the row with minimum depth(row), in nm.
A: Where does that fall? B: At 582.466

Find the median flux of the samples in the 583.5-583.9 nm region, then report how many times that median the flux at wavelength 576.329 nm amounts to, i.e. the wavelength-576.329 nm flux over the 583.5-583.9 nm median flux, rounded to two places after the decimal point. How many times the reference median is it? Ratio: 1.12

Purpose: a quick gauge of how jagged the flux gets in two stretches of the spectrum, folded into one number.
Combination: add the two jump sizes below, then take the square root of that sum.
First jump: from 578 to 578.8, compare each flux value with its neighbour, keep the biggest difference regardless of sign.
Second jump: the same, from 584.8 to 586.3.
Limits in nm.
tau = 4.44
